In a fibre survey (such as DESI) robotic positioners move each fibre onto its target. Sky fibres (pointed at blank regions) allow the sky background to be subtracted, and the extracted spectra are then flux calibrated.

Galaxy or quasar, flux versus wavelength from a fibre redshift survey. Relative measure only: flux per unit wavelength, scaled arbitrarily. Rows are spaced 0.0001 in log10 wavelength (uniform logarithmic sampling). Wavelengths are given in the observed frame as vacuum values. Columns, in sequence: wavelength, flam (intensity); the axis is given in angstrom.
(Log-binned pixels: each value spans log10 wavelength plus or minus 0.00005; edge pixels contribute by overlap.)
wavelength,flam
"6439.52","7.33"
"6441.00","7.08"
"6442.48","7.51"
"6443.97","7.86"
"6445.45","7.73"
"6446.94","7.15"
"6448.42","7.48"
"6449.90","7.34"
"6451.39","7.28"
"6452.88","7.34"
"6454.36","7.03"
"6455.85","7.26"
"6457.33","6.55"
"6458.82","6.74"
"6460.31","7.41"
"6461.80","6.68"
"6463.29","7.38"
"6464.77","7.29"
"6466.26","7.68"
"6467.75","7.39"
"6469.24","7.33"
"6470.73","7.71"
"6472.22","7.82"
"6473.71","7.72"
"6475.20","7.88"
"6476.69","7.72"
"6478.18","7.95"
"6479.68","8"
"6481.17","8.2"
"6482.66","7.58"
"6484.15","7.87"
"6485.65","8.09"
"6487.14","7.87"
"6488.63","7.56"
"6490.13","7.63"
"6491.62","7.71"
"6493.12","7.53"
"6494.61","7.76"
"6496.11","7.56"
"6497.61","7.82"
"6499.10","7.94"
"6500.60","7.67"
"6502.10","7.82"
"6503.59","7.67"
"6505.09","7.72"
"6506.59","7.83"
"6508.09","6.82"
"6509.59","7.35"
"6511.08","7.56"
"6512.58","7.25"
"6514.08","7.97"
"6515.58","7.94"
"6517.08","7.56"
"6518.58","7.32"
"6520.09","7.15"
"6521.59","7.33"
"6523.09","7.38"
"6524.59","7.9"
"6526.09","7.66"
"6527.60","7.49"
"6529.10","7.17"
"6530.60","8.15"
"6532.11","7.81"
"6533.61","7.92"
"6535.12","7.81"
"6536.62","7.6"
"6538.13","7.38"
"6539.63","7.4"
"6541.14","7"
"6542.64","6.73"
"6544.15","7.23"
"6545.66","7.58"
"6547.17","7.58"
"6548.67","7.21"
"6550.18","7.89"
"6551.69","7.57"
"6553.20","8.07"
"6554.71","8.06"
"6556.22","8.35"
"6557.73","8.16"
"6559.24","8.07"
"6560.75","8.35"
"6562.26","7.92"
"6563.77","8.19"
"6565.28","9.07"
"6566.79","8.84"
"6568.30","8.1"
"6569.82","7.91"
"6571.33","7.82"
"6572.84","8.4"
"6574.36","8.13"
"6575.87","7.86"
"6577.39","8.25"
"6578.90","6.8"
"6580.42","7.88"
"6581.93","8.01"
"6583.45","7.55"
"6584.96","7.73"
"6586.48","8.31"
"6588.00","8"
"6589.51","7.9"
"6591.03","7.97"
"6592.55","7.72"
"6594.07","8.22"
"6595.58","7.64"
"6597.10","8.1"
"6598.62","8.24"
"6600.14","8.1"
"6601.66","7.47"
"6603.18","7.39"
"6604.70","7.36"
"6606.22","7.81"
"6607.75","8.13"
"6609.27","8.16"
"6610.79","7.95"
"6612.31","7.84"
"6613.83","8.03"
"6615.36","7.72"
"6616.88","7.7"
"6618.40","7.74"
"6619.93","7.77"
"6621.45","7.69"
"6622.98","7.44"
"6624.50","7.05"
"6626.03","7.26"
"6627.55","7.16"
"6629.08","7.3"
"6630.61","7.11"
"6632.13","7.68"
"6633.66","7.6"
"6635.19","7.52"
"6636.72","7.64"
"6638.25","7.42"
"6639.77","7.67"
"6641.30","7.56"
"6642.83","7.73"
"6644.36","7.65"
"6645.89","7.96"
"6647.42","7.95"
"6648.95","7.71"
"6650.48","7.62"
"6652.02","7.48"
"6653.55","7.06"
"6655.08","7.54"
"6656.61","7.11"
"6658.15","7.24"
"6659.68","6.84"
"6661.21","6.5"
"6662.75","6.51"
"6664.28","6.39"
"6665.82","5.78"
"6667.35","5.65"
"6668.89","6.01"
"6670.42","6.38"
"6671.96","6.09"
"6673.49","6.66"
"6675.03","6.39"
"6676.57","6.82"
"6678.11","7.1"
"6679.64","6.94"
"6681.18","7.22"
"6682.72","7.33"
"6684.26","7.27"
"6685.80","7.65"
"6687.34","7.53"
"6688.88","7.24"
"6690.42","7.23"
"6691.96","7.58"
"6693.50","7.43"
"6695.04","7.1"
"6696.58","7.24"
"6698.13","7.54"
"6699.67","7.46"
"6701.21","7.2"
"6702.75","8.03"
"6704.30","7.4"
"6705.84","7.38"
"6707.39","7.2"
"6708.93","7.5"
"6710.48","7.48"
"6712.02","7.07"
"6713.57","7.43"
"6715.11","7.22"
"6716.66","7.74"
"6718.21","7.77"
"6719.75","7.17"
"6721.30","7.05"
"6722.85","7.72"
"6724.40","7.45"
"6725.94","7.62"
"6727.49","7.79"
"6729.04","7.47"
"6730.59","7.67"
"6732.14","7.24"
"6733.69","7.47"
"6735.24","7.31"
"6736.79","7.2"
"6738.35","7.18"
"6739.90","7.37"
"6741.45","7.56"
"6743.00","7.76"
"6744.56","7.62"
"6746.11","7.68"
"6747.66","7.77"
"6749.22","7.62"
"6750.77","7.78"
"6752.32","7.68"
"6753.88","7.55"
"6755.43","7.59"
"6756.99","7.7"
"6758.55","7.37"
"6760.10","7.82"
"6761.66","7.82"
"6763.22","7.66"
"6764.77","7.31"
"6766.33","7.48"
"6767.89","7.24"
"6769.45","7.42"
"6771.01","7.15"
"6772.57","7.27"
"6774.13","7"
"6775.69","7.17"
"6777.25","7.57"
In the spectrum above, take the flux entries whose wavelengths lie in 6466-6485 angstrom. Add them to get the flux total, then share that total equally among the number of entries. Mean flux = 7.76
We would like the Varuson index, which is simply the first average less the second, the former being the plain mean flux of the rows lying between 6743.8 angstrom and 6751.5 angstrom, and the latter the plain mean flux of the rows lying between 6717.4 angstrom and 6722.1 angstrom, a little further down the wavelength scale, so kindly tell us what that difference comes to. 0.36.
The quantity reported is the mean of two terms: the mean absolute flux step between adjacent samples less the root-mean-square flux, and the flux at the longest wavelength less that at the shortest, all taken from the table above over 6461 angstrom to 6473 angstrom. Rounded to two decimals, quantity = -2.99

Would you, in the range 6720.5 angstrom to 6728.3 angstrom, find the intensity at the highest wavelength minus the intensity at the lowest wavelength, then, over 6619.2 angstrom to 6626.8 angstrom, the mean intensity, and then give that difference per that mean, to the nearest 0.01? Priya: 0.10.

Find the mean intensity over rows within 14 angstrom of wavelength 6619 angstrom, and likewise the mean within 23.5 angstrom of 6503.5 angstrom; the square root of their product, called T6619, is 7.64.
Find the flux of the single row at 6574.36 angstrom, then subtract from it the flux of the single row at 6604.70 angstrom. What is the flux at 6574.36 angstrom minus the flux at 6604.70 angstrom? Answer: 0.8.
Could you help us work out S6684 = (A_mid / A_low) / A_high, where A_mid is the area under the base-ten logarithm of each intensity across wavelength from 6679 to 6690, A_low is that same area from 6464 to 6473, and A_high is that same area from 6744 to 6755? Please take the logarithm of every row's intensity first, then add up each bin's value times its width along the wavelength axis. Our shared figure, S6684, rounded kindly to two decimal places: 0.12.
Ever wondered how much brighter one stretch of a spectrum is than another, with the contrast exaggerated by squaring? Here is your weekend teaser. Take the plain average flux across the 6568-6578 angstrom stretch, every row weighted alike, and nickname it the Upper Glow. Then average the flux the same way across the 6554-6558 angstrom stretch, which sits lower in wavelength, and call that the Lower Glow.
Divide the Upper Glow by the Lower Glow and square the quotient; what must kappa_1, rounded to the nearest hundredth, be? 0.97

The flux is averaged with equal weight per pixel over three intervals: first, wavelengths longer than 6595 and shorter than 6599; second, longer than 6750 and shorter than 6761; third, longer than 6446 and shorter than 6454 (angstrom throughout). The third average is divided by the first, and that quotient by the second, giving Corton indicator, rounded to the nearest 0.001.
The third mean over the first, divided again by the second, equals 0.120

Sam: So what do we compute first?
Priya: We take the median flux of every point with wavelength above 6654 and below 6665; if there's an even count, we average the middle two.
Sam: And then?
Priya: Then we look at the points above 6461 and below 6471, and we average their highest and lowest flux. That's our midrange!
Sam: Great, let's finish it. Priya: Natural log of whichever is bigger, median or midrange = 1.97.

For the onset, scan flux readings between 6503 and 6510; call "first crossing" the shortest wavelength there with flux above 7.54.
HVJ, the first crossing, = 6503.59 angstrom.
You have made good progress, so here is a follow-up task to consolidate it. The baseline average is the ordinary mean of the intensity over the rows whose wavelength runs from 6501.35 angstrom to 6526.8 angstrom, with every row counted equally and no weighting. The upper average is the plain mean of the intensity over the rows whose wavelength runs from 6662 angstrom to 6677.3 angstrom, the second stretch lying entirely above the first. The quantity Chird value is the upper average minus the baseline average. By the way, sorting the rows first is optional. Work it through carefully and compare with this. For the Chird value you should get -1.3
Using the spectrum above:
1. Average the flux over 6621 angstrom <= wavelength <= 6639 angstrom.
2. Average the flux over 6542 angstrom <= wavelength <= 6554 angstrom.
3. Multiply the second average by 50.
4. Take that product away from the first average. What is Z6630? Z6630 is -367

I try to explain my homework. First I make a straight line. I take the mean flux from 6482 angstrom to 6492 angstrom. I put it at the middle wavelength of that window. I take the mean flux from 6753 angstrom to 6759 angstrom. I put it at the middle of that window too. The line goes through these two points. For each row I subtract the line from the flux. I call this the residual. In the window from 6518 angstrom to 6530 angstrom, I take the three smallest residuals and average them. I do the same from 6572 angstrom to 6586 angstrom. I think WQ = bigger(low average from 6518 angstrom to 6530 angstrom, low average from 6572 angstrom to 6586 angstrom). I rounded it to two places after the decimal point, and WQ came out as -0.33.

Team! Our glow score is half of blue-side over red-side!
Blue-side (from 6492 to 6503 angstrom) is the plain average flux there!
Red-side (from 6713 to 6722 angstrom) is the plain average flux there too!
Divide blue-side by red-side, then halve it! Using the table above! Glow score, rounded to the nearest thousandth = 0.522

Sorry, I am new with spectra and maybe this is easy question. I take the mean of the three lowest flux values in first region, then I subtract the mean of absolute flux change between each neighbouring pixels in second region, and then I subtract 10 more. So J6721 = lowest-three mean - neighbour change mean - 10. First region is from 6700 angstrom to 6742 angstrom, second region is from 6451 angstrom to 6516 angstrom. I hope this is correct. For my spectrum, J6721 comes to -3.19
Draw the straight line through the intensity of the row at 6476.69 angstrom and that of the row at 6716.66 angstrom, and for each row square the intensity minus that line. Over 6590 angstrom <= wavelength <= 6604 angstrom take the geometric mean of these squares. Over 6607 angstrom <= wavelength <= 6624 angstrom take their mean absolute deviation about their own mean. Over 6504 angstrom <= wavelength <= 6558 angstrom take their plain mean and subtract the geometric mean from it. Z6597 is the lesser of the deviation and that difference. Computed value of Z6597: 0.056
